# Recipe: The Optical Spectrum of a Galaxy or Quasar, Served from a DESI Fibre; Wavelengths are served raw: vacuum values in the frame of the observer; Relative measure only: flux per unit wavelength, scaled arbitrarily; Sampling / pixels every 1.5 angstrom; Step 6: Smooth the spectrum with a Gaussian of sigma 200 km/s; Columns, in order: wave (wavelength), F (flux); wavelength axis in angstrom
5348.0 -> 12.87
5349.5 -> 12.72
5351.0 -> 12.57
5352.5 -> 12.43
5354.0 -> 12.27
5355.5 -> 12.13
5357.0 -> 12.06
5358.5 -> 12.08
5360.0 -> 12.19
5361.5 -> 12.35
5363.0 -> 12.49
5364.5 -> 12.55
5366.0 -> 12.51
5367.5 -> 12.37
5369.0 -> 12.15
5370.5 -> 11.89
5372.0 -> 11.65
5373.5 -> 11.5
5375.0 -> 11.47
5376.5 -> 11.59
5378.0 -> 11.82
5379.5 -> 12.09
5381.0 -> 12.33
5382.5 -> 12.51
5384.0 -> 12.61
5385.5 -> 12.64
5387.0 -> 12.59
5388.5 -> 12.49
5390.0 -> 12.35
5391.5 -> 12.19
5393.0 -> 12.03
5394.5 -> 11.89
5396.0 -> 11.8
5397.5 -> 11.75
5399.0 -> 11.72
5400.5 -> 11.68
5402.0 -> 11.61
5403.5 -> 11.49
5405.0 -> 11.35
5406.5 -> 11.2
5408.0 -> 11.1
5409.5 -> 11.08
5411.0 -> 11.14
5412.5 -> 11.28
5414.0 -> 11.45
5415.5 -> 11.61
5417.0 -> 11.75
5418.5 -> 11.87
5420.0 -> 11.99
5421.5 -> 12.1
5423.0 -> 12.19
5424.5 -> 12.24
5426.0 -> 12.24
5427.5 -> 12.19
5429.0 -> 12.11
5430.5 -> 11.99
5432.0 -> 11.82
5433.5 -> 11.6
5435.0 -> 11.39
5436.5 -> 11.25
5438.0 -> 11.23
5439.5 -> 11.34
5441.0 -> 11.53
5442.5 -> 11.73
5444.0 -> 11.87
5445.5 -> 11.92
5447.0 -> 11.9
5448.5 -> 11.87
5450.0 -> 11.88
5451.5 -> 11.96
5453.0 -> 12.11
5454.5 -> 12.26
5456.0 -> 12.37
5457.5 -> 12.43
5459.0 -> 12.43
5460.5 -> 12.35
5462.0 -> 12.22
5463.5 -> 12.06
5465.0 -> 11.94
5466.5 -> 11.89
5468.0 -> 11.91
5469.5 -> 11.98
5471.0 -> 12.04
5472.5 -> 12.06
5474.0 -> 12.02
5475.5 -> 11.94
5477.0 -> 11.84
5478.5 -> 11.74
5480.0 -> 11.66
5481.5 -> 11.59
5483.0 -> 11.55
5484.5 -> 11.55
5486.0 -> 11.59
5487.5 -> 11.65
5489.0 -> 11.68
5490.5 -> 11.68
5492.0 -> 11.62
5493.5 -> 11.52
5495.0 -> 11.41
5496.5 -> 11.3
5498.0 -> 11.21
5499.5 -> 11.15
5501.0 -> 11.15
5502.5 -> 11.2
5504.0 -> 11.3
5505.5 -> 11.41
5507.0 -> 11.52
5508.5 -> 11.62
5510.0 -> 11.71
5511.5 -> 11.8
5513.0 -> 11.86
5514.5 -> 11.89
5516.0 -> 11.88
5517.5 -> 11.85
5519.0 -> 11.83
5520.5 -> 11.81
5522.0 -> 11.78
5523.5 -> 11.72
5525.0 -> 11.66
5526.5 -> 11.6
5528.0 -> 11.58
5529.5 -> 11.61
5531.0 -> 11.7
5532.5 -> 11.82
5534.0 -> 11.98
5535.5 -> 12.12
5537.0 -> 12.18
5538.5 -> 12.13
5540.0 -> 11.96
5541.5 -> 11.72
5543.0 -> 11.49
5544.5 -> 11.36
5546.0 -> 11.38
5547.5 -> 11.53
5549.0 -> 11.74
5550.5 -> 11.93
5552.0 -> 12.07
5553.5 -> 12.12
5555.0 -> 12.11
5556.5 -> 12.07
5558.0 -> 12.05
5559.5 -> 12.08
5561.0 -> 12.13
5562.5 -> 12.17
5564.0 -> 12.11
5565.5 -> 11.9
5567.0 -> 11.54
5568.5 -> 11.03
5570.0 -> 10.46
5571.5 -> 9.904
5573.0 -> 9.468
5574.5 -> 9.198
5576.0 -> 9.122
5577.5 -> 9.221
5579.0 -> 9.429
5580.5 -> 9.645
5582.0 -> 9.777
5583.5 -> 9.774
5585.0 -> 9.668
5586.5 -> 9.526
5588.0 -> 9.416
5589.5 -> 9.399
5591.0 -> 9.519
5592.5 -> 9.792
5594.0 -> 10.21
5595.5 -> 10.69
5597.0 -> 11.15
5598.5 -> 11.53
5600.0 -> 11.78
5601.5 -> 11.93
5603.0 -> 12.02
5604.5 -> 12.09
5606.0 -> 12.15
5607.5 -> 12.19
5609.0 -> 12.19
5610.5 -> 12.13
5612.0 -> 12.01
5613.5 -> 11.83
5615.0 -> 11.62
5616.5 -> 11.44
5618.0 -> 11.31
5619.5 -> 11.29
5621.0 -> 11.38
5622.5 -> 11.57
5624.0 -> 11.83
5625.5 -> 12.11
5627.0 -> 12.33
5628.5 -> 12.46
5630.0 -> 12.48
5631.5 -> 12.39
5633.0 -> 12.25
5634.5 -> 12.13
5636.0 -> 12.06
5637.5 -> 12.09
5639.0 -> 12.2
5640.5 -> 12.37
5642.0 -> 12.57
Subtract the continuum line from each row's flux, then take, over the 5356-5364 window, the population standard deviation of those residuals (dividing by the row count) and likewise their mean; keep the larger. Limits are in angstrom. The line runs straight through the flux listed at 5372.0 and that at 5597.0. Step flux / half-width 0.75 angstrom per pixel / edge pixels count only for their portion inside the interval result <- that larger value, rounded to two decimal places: 0.56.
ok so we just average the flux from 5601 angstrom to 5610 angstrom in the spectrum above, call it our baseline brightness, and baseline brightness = 12.1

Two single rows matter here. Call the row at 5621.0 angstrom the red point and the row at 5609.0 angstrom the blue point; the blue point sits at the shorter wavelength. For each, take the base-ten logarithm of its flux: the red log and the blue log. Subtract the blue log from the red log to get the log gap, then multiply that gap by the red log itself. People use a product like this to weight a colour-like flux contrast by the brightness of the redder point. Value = -0.03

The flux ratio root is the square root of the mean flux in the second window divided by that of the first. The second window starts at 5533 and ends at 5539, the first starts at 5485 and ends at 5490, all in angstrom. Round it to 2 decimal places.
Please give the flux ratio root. 1.02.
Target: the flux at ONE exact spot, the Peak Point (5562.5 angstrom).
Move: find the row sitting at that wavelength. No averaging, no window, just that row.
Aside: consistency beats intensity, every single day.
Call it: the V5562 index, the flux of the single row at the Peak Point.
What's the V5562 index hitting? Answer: 12.17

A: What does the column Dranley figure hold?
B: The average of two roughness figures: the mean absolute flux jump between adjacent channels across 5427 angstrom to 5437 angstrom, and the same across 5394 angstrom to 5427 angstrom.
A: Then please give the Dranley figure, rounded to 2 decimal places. 0.13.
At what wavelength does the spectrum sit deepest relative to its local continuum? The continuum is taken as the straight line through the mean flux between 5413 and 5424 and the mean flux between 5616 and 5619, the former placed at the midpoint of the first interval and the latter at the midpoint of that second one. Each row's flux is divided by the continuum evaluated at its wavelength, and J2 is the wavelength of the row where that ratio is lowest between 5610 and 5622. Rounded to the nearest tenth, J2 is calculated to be 5619.5 angstrom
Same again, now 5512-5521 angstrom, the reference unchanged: 5520.5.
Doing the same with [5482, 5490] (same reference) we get 5483.0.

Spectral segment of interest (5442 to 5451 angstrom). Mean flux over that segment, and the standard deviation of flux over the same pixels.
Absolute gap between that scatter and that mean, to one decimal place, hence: 11.8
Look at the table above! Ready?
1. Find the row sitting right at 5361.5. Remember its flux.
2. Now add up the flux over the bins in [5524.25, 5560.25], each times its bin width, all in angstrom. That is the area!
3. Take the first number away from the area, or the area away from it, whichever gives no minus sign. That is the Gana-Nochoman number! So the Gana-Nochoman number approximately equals 414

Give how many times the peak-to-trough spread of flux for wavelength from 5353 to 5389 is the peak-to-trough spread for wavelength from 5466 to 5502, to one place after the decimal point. 1.3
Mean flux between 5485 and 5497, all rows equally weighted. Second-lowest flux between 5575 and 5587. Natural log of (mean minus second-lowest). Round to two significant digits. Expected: 0.85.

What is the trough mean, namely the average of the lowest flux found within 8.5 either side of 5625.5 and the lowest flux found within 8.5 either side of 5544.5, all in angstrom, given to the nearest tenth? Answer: 11.3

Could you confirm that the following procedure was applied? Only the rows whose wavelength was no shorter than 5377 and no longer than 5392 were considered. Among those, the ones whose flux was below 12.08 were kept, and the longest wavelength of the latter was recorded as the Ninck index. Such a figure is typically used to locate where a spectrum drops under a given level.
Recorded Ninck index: 5378.0 angstrom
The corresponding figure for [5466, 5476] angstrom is 5475.5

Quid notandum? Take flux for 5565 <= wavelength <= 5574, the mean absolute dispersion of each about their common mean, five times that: 3.9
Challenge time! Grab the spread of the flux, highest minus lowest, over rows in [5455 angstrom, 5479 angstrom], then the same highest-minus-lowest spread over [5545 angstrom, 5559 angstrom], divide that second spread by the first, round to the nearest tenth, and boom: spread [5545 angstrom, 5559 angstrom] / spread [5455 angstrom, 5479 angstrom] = 1.1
